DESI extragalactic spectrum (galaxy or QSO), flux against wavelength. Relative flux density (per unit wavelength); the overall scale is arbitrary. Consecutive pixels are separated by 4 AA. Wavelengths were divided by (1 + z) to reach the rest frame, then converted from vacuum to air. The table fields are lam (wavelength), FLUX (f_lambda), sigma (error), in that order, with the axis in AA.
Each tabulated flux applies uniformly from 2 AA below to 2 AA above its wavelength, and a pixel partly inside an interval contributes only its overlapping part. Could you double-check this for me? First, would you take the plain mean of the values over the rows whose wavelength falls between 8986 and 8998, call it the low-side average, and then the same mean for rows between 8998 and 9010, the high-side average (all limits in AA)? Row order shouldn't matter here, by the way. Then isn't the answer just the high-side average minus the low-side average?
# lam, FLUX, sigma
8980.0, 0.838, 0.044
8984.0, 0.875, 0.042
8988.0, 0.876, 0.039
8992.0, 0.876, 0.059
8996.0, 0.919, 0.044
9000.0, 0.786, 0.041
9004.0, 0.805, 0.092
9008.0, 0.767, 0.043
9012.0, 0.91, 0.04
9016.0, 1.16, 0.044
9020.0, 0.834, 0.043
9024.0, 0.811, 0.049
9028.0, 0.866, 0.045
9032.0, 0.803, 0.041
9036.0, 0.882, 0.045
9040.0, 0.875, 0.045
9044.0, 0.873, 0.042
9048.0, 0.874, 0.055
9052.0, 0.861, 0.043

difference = -0.10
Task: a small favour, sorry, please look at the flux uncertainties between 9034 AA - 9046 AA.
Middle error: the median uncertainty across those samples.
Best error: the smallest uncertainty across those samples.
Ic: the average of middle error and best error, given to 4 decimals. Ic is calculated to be 0.0435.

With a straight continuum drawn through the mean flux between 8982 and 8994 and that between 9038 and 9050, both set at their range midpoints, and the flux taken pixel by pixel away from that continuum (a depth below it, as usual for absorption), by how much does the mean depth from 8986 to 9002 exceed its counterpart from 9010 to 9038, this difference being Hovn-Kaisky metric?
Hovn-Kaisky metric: 0.032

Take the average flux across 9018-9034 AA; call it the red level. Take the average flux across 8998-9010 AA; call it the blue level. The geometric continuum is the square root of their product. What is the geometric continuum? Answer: 0.81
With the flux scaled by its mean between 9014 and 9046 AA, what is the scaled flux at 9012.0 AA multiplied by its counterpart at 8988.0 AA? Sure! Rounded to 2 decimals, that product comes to 1.01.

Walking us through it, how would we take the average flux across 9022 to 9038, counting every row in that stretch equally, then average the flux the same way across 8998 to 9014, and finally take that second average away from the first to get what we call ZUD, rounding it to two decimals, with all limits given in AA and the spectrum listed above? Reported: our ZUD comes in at 0.02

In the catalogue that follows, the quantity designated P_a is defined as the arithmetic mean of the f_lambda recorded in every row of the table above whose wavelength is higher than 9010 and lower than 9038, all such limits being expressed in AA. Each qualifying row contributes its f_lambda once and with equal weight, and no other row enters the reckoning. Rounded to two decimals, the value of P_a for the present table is 0.90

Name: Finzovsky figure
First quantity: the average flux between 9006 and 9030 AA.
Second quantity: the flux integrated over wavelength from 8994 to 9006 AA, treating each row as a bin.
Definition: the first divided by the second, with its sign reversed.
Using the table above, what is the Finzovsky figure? -0.089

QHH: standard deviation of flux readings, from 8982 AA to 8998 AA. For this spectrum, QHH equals 0.02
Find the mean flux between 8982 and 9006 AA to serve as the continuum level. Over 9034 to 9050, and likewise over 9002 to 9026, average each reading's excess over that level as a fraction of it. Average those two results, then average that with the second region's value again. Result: 0.028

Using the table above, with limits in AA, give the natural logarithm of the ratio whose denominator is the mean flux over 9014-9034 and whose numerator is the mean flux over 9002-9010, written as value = -0.130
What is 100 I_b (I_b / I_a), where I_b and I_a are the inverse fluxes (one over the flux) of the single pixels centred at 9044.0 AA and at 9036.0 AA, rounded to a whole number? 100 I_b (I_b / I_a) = 116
